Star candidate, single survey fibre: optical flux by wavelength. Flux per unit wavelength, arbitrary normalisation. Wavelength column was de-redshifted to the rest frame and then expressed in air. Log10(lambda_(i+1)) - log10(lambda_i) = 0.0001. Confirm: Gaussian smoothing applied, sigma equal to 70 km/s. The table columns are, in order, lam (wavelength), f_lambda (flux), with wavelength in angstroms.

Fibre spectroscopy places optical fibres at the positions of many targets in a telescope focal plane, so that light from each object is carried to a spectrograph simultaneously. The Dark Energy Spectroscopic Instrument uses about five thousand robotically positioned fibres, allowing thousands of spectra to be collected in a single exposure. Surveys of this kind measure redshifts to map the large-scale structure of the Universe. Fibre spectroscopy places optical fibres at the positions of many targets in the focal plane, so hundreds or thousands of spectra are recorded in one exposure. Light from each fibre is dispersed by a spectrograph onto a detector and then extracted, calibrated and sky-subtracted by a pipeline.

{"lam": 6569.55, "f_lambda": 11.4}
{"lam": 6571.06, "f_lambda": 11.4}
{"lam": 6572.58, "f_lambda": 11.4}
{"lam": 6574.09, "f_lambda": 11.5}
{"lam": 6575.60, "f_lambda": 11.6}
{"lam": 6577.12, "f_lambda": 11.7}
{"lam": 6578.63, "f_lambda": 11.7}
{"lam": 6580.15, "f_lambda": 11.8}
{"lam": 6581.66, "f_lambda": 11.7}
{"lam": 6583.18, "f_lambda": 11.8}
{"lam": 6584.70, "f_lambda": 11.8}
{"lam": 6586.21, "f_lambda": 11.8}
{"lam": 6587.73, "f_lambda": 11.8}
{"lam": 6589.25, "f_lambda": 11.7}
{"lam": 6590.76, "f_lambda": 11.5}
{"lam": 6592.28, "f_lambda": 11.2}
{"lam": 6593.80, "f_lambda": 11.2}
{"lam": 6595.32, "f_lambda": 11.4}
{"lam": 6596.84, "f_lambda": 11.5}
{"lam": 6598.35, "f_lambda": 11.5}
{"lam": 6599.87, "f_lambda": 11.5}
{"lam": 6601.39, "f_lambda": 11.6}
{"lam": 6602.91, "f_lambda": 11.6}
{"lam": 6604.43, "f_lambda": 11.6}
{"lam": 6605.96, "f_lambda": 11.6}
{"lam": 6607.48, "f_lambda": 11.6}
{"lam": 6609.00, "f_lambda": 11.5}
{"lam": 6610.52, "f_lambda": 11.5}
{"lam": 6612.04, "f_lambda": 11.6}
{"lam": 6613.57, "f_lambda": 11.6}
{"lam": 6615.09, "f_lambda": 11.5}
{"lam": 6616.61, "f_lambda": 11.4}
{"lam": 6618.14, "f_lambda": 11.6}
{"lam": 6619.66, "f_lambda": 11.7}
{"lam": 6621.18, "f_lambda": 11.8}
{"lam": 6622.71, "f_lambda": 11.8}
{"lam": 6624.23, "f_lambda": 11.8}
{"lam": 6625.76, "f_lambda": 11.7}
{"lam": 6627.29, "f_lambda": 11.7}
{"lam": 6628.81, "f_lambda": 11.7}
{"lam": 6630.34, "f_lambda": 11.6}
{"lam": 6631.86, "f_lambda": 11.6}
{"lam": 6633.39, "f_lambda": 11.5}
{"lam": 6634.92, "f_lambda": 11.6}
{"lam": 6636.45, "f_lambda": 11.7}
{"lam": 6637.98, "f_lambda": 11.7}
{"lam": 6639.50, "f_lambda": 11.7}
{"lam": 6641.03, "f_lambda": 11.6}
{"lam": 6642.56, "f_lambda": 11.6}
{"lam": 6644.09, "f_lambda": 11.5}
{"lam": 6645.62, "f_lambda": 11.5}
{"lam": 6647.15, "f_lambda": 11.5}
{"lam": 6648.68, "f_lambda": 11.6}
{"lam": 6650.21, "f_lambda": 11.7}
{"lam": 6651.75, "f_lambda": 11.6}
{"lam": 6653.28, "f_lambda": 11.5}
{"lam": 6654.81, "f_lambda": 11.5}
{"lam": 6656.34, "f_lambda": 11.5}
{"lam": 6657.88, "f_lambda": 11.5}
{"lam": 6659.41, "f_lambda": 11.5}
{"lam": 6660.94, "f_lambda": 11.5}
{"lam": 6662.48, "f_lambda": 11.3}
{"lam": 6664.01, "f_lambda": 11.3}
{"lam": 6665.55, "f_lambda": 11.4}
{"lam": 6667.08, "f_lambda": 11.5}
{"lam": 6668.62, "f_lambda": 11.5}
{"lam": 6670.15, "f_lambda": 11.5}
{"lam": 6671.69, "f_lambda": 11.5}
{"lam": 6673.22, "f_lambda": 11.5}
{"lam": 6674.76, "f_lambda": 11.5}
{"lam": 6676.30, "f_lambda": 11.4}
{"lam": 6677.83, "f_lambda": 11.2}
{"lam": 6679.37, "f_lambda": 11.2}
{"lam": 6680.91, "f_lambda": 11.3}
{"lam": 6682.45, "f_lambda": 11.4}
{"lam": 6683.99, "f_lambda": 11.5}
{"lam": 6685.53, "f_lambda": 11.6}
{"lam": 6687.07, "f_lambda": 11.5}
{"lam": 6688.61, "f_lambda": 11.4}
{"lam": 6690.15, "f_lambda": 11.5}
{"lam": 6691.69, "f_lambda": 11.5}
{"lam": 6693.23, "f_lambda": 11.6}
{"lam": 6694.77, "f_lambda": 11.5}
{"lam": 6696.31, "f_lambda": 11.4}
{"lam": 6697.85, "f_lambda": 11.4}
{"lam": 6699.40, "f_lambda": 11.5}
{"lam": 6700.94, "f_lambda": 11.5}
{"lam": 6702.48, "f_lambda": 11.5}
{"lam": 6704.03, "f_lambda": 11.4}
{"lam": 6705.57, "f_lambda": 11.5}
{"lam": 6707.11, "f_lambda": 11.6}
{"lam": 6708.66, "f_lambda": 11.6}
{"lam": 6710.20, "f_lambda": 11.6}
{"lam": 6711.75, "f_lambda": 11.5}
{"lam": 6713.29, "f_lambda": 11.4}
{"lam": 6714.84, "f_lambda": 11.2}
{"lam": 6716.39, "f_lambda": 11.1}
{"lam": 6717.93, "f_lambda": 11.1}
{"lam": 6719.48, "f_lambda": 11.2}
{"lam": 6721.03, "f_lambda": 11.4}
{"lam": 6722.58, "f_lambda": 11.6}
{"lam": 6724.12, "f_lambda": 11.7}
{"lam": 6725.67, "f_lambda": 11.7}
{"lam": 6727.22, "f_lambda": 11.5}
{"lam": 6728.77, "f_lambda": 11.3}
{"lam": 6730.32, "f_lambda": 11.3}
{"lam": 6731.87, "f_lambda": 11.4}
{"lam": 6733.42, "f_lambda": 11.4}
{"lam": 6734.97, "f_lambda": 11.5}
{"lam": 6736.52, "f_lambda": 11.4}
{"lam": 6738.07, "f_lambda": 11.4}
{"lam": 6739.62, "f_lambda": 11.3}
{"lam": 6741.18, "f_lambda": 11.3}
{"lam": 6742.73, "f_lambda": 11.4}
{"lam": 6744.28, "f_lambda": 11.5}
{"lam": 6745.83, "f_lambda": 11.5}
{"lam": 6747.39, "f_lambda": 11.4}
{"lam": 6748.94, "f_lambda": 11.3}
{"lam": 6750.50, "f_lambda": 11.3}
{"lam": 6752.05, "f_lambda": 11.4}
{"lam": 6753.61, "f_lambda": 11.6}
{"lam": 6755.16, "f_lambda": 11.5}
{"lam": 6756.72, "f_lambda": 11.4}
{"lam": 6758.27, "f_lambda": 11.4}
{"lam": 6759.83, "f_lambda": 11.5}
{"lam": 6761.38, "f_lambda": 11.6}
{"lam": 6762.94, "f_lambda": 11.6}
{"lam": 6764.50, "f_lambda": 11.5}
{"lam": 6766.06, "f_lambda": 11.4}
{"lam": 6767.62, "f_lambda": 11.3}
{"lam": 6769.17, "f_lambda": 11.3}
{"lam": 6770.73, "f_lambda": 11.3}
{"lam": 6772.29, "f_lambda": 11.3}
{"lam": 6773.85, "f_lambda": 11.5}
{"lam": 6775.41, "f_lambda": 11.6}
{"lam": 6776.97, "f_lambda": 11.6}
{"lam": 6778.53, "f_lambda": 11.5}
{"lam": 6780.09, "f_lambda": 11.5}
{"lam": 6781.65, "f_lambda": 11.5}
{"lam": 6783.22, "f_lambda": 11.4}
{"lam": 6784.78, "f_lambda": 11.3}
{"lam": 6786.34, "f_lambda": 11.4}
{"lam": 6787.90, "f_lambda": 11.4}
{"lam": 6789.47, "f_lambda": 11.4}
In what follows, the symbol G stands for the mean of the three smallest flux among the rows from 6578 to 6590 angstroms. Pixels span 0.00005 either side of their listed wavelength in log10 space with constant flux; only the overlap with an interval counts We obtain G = 11.7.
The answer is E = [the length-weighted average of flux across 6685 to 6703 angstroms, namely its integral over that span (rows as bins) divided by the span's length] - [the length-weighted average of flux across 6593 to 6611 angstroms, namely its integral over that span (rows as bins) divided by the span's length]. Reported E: -0.01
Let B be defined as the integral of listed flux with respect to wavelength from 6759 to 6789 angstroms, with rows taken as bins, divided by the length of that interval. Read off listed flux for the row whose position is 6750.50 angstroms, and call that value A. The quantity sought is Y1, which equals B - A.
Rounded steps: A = 11.3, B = 11.4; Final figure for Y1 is 0.14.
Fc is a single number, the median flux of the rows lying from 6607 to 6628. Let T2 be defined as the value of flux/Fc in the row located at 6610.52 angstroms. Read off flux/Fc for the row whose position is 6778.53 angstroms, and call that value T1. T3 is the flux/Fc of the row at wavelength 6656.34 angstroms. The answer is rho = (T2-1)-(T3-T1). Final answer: -0.009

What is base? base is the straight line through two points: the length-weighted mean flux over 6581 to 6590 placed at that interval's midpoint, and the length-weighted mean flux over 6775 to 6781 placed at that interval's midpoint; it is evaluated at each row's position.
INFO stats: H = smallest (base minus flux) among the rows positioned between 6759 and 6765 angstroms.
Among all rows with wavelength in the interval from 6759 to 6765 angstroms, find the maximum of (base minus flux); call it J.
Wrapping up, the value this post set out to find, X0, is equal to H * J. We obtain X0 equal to 0.00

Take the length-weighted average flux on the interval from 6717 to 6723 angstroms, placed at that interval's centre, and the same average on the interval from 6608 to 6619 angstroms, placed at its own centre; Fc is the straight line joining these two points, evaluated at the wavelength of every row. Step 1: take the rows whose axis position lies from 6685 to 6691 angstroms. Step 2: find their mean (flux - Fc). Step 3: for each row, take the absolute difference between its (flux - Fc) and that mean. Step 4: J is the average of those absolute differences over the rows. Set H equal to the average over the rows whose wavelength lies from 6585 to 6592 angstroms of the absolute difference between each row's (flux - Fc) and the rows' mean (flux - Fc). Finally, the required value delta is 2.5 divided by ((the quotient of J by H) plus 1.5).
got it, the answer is 1.24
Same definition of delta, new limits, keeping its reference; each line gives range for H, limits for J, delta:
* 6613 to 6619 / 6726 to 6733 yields 1.00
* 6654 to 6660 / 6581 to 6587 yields 0.19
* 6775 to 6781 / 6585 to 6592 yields 0.70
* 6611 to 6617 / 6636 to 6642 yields 1.26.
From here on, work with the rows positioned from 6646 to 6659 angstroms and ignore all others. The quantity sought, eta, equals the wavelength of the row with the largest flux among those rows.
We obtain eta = 6650.21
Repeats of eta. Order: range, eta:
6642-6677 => 6650.21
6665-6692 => 6685.53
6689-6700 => 6693.23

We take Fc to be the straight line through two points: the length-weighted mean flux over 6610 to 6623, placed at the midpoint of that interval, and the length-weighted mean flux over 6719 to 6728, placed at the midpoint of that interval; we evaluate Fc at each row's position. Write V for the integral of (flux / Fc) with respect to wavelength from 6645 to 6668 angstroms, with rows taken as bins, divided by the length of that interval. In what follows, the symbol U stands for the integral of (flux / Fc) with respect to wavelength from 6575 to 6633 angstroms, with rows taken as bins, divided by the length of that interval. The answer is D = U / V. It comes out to 1.01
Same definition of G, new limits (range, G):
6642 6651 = 11.5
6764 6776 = 11.3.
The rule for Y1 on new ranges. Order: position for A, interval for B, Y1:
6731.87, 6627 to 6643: 0.24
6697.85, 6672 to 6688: 0.01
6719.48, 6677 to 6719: 0.23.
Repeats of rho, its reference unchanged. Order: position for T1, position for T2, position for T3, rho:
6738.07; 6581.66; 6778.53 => 0.000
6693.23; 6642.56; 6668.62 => 0.009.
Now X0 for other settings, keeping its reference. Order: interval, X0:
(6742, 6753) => 0.02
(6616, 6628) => -0.03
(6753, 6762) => -0.01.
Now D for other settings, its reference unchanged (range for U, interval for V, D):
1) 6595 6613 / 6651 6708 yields 1.00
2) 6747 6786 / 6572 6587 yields 0.99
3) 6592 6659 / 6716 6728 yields 1.01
